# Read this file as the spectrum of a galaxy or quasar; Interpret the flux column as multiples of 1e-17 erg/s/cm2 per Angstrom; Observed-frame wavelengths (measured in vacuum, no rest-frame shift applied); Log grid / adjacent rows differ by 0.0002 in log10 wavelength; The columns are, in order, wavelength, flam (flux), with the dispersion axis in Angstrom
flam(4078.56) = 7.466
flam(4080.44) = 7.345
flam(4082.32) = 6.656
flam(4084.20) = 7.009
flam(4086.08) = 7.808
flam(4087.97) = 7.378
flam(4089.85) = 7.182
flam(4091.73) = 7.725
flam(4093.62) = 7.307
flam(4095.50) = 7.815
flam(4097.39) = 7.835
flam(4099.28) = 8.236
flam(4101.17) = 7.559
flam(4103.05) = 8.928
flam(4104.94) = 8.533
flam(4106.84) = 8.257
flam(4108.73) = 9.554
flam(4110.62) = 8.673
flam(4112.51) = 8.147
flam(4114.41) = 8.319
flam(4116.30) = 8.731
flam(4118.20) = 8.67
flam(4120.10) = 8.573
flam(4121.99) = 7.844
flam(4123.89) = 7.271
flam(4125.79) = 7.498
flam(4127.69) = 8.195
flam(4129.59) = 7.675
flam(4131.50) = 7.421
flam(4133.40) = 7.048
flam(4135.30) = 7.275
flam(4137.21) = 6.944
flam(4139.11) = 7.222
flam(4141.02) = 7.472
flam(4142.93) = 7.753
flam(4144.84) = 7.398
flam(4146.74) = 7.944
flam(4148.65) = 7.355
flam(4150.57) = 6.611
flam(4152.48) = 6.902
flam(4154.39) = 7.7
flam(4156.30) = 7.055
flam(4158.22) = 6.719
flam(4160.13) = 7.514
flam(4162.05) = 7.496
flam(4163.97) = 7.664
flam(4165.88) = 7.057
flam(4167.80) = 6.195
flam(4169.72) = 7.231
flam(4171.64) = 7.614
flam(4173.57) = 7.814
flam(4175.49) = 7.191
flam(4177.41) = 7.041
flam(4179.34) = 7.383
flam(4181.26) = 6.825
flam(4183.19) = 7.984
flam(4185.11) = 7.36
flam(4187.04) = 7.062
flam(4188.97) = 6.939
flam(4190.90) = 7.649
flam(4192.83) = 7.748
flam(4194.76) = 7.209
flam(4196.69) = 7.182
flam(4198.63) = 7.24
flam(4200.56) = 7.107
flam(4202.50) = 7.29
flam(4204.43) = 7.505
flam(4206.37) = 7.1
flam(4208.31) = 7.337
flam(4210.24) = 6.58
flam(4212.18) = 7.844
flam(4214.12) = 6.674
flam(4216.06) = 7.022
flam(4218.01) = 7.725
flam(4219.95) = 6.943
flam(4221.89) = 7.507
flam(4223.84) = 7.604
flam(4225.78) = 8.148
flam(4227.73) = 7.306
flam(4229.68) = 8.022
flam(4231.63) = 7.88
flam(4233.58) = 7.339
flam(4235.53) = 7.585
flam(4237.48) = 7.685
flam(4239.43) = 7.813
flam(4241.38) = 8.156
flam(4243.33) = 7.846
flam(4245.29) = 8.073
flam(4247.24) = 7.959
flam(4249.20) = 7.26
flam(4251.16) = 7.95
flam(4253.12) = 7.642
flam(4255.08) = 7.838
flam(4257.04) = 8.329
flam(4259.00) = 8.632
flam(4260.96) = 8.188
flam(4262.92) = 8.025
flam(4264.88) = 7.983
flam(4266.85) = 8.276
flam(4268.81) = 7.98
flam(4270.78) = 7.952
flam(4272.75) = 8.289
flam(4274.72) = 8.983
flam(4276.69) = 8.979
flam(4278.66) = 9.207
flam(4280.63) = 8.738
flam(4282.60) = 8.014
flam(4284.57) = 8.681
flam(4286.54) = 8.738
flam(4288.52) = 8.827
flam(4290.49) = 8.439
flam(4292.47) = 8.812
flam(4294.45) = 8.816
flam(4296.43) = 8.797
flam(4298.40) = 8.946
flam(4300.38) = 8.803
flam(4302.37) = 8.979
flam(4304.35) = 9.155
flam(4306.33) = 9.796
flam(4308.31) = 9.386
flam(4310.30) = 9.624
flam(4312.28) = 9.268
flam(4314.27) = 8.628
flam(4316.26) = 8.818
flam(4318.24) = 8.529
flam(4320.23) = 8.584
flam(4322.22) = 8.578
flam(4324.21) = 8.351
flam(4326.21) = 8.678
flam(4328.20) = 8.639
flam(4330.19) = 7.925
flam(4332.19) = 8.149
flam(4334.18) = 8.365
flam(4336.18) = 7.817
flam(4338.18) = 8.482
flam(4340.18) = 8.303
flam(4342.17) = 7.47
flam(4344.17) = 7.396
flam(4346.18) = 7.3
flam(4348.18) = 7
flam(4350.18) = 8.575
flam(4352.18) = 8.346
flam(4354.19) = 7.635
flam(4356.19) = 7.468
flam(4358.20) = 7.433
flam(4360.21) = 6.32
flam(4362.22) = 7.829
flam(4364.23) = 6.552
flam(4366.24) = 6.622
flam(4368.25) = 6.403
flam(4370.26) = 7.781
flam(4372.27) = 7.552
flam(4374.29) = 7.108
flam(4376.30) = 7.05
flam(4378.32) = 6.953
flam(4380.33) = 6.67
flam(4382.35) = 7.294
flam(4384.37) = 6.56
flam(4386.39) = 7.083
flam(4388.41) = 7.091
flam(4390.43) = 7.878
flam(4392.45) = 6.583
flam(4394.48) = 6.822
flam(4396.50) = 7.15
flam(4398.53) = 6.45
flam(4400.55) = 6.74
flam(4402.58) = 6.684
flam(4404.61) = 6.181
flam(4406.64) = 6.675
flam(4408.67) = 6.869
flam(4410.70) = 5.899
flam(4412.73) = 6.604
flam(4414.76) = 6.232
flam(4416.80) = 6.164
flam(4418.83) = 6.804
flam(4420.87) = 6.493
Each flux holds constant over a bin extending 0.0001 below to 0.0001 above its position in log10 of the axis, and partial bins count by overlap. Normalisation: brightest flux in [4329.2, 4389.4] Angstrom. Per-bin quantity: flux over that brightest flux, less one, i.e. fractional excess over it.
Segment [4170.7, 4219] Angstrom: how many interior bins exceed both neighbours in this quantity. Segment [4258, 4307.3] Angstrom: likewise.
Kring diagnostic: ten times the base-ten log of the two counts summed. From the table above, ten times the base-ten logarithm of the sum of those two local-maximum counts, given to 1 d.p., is 11.5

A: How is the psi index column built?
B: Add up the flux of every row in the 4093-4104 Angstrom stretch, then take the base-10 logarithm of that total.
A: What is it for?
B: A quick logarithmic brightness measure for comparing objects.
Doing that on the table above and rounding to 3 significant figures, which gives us 1.68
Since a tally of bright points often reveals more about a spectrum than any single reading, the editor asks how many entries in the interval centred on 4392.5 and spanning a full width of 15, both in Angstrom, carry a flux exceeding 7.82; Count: 1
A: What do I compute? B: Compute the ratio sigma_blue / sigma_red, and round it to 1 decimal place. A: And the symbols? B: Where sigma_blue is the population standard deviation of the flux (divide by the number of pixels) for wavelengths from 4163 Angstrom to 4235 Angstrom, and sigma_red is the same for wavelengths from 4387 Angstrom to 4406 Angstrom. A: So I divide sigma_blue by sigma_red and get 0.9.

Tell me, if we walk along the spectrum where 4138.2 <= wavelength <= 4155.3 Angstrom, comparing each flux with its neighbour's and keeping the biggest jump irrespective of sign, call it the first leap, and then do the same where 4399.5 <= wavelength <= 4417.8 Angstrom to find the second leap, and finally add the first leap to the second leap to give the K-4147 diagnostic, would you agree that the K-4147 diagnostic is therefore 1.77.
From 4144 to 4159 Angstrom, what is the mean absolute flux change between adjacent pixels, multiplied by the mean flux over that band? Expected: 4.1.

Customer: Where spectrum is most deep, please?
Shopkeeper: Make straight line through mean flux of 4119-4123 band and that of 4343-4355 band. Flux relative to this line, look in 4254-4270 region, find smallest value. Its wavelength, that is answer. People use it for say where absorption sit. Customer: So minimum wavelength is 4255.08 Angstrom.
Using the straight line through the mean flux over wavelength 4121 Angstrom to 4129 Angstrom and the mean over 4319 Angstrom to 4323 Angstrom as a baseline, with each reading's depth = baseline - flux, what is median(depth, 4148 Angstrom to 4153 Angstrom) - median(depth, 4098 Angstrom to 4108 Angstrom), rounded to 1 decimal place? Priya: 1.6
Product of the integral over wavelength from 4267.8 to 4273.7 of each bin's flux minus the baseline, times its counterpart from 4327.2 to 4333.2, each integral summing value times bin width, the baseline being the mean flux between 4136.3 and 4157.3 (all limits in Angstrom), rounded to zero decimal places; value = 25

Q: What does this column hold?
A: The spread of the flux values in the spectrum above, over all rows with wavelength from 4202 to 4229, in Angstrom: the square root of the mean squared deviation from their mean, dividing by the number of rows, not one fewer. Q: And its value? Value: 0.42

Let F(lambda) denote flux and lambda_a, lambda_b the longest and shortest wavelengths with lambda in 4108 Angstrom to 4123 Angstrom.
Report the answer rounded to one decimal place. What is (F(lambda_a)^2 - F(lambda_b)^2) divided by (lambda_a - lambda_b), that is -2.2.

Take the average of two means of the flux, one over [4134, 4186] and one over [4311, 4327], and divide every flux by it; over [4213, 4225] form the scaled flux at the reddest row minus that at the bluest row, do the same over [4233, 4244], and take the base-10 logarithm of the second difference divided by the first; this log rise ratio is -0.26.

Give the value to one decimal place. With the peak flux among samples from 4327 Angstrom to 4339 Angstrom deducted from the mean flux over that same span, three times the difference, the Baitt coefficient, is -1.2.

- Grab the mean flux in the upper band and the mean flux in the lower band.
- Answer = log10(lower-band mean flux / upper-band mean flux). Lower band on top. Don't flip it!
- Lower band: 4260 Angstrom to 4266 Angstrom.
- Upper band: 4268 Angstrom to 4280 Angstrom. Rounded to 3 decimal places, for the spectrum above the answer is -0.026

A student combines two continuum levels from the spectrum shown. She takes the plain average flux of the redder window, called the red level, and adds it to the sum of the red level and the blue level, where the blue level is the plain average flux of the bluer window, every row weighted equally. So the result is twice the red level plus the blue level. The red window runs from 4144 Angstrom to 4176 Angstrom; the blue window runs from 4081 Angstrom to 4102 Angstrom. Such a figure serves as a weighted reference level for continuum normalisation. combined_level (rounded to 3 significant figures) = 22.0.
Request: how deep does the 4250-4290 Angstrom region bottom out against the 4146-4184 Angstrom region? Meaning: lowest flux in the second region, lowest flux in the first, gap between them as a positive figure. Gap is 1.4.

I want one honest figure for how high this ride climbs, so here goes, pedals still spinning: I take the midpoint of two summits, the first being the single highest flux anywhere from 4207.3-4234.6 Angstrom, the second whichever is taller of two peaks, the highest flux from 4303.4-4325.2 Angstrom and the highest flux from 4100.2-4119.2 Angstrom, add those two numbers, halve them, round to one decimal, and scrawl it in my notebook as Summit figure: 9.0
